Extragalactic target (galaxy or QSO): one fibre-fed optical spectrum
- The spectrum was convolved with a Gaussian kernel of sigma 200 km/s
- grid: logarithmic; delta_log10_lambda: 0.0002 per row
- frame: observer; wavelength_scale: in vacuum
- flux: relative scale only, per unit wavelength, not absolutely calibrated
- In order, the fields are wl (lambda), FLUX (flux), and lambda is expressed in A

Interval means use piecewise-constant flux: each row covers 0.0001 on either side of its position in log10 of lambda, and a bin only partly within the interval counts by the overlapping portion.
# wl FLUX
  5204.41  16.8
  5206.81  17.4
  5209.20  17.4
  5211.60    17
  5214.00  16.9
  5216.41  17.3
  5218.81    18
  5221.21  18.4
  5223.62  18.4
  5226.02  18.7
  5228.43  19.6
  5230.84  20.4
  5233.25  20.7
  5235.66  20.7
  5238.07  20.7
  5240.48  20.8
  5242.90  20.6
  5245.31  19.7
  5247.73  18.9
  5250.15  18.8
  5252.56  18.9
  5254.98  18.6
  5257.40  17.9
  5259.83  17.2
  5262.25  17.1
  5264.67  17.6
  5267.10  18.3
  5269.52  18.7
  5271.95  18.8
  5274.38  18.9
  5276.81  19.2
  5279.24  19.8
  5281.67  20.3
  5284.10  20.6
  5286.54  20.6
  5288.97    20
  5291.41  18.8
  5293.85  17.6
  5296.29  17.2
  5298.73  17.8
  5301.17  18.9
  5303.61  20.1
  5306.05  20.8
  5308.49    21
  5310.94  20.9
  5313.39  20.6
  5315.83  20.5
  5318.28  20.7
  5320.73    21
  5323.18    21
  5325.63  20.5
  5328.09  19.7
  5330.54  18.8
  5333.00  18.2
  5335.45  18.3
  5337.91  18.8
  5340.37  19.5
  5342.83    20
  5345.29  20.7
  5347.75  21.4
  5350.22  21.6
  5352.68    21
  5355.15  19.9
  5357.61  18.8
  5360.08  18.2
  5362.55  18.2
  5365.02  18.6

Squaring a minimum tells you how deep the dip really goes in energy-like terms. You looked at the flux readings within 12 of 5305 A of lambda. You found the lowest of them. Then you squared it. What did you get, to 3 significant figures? 296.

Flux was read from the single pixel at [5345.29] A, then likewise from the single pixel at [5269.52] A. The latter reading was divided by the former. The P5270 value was 0.90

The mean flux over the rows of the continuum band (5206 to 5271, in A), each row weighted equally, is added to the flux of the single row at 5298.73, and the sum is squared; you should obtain 1332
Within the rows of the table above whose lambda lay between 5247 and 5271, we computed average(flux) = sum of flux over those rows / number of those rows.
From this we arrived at 18.2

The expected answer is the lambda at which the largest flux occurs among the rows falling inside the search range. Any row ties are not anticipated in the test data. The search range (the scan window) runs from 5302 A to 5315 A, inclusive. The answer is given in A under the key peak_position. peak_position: 5308.49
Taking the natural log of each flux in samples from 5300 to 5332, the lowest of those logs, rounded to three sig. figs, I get 2.93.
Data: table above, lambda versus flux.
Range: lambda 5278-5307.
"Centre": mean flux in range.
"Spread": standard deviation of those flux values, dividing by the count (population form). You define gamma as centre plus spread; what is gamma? 20.6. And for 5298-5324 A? 21.3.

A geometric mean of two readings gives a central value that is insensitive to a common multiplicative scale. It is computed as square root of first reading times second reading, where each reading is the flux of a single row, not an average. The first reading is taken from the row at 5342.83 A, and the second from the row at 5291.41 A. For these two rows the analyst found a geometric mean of 19.4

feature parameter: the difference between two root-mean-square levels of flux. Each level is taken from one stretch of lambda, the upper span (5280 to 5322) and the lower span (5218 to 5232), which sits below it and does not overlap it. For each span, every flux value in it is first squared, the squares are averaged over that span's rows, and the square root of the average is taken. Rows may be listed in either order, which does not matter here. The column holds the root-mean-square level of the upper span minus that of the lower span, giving 0.95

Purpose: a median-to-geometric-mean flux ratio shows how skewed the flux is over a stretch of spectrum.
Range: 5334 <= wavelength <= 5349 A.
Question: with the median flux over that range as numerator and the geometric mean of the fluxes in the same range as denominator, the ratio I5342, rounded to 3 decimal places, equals 1.000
